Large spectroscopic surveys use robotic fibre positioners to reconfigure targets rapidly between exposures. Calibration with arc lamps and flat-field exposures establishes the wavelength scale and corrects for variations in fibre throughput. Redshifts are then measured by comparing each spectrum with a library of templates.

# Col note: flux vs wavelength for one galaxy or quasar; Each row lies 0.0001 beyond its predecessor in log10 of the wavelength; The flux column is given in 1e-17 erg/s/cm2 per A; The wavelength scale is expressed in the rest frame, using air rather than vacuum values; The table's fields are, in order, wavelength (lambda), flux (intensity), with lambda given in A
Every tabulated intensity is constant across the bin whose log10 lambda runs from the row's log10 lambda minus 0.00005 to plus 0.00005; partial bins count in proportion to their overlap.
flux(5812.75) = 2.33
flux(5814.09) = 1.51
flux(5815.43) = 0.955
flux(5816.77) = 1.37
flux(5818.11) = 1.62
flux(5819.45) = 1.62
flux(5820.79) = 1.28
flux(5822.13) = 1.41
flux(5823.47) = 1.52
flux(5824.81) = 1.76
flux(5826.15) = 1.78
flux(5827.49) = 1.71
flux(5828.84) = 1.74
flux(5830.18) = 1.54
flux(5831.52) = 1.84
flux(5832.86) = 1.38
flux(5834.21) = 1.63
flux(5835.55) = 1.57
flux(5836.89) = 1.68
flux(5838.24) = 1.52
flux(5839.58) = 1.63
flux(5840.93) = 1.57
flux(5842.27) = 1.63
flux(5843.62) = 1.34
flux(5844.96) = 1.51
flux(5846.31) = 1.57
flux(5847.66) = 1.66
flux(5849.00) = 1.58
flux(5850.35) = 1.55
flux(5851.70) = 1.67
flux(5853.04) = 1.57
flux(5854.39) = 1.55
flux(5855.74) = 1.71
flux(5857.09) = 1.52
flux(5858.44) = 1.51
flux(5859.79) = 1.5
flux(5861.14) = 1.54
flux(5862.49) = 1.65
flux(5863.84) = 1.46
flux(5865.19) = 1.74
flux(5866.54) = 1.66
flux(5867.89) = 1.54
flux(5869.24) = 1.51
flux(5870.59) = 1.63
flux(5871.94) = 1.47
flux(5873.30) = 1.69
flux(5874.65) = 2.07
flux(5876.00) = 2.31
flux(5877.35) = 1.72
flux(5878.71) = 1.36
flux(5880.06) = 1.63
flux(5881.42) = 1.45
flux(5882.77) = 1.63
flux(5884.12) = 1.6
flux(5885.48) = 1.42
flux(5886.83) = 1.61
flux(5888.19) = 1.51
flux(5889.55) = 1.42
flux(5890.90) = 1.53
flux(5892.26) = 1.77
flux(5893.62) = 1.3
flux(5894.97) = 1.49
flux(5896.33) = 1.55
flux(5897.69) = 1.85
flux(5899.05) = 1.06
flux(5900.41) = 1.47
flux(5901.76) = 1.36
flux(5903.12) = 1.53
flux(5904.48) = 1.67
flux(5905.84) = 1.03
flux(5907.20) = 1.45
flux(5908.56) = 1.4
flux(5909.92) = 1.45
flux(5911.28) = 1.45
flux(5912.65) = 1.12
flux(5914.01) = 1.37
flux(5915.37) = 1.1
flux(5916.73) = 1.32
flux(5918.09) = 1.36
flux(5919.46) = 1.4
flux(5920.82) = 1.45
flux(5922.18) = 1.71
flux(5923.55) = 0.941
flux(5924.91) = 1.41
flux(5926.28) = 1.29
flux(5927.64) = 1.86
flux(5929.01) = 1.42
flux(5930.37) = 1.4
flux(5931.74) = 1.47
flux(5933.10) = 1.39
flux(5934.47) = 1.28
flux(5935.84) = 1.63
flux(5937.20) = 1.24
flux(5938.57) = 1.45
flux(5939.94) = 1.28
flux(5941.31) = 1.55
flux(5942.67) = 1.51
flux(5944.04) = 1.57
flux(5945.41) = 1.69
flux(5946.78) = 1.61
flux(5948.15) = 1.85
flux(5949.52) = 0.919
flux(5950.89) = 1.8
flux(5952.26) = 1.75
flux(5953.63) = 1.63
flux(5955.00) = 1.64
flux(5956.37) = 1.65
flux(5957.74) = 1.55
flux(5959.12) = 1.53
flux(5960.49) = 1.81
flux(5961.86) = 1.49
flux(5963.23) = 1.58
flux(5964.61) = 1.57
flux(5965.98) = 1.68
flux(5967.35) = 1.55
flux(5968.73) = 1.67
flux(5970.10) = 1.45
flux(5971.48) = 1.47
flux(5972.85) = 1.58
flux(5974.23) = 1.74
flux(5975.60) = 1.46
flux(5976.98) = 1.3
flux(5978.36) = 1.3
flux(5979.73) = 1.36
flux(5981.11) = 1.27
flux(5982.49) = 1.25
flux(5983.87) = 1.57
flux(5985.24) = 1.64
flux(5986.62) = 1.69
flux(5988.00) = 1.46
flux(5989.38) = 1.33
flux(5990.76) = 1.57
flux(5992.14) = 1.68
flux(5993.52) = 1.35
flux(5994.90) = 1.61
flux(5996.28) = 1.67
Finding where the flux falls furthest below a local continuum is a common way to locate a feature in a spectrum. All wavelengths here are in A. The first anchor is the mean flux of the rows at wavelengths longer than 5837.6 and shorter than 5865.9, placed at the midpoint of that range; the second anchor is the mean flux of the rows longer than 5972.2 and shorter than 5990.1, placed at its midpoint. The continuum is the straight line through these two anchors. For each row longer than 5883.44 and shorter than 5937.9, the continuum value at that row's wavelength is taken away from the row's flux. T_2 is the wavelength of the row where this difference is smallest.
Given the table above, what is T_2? 5923.55 A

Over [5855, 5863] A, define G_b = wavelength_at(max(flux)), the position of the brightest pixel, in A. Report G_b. 5855.74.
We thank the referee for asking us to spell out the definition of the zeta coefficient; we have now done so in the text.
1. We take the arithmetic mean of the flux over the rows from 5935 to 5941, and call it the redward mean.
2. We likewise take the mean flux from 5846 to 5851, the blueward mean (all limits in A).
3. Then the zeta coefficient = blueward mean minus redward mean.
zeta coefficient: 0.19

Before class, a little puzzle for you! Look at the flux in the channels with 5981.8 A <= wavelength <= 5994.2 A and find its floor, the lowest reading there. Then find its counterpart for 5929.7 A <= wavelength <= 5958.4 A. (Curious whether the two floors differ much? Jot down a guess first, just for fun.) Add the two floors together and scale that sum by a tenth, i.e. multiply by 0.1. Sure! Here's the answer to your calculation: 0.217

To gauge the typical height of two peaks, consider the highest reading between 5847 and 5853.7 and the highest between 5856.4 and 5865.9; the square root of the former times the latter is 1.70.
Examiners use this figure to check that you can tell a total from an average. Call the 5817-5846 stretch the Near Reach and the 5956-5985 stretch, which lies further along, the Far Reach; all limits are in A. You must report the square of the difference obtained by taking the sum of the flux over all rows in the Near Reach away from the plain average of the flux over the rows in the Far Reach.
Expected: 1009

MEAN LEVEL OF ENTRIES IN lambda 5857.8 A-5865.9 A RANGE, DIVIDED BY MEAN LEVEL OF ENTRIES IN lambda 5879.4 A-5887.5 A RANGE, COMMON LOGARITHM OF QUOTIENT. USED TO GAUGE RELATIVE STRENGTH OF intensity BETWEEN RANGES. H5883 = 0.00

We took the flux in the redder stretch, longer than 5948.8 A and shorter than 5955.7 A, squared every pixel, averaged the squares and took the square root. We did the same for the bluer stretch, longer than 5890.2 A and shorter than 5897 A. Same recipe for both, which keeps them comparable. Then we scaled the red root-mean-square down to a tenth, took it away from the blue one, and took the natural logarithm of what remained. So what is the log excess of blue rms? 0.32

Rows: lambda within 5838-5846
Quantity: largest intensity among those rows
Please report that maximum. 1.63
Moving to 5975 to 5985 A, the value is 1.57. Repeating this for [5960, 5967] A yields 1.81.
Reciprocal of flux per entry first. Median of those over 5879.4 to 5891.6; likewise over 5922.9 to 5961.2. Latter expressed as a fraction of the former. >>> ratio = 0.99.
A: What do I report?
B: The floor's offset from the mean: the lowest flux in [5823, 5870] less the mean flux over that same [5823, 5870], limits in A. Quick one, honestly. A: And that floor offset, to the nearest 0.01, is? -0.26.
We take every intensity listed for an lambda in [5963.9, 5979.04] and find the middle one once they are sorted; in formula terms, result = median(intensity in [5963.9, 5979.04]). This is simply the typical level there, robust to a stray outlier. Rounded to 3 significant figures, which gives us 1.55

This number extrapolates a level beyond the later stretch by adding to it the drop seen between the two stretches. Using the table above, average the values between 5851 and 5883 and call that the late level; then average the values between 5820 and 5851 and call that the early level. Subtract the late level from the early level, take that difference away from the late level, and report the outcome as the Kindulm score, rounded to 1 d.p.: 1.7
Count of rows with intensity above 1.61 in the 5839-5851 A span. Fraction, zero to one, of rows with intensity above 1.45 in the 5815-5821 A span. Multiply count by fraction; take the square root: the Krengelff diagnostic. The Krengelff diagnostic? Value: 1.10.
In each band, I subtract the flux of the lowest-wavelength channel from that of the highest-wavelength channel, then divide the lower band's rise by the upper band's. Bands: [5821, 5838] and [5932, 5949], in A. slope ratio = 0.6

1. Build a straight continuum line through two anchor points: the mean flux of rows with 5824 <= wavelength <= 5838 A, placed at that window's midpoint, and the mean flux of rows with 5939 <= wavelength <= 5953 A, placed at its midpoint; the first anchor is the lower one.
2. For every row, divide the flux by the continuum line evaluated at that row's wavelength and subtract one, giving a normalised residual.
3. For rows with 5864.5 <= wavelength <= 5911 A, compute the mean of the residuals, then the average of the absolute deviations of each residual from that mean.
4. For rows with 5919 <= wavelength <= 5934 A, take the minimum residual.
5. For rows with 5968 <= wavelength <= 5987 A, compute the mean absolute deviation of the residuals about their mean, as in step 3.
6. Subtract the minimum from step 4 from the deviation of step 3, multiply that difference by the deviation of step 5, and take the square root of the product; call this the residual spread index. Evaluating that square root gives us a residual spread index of 0.217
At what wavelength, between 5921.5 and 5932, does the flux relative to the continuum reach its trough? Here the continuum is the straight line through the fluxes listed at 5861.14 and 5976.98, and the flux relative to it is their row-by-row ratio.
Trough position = 5923.55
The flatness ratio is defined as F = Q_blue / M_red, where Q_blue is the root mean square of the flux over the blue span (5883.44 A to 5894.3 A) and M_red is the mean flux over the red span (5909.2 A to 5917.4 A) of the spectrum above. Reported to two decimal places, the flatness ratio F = 1.17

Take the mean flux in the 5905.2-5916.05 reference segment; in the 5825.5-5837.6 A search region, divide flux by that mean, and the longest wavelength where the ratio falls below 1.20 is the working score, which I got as 5832.86 A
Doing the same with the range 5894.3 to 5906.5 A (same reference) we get 5905.84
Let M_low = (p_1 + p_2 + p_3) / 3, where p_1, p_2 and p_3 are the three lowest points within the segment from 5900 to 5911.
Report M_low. 1.26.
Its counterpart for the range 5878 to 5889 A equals 1.41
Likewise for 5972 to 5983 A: 1.27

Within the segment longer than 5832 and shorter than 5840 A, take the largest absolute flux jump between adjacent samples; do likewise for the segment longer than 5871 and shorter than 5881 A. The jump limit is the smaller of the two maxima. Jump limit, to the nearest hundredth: 0.25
